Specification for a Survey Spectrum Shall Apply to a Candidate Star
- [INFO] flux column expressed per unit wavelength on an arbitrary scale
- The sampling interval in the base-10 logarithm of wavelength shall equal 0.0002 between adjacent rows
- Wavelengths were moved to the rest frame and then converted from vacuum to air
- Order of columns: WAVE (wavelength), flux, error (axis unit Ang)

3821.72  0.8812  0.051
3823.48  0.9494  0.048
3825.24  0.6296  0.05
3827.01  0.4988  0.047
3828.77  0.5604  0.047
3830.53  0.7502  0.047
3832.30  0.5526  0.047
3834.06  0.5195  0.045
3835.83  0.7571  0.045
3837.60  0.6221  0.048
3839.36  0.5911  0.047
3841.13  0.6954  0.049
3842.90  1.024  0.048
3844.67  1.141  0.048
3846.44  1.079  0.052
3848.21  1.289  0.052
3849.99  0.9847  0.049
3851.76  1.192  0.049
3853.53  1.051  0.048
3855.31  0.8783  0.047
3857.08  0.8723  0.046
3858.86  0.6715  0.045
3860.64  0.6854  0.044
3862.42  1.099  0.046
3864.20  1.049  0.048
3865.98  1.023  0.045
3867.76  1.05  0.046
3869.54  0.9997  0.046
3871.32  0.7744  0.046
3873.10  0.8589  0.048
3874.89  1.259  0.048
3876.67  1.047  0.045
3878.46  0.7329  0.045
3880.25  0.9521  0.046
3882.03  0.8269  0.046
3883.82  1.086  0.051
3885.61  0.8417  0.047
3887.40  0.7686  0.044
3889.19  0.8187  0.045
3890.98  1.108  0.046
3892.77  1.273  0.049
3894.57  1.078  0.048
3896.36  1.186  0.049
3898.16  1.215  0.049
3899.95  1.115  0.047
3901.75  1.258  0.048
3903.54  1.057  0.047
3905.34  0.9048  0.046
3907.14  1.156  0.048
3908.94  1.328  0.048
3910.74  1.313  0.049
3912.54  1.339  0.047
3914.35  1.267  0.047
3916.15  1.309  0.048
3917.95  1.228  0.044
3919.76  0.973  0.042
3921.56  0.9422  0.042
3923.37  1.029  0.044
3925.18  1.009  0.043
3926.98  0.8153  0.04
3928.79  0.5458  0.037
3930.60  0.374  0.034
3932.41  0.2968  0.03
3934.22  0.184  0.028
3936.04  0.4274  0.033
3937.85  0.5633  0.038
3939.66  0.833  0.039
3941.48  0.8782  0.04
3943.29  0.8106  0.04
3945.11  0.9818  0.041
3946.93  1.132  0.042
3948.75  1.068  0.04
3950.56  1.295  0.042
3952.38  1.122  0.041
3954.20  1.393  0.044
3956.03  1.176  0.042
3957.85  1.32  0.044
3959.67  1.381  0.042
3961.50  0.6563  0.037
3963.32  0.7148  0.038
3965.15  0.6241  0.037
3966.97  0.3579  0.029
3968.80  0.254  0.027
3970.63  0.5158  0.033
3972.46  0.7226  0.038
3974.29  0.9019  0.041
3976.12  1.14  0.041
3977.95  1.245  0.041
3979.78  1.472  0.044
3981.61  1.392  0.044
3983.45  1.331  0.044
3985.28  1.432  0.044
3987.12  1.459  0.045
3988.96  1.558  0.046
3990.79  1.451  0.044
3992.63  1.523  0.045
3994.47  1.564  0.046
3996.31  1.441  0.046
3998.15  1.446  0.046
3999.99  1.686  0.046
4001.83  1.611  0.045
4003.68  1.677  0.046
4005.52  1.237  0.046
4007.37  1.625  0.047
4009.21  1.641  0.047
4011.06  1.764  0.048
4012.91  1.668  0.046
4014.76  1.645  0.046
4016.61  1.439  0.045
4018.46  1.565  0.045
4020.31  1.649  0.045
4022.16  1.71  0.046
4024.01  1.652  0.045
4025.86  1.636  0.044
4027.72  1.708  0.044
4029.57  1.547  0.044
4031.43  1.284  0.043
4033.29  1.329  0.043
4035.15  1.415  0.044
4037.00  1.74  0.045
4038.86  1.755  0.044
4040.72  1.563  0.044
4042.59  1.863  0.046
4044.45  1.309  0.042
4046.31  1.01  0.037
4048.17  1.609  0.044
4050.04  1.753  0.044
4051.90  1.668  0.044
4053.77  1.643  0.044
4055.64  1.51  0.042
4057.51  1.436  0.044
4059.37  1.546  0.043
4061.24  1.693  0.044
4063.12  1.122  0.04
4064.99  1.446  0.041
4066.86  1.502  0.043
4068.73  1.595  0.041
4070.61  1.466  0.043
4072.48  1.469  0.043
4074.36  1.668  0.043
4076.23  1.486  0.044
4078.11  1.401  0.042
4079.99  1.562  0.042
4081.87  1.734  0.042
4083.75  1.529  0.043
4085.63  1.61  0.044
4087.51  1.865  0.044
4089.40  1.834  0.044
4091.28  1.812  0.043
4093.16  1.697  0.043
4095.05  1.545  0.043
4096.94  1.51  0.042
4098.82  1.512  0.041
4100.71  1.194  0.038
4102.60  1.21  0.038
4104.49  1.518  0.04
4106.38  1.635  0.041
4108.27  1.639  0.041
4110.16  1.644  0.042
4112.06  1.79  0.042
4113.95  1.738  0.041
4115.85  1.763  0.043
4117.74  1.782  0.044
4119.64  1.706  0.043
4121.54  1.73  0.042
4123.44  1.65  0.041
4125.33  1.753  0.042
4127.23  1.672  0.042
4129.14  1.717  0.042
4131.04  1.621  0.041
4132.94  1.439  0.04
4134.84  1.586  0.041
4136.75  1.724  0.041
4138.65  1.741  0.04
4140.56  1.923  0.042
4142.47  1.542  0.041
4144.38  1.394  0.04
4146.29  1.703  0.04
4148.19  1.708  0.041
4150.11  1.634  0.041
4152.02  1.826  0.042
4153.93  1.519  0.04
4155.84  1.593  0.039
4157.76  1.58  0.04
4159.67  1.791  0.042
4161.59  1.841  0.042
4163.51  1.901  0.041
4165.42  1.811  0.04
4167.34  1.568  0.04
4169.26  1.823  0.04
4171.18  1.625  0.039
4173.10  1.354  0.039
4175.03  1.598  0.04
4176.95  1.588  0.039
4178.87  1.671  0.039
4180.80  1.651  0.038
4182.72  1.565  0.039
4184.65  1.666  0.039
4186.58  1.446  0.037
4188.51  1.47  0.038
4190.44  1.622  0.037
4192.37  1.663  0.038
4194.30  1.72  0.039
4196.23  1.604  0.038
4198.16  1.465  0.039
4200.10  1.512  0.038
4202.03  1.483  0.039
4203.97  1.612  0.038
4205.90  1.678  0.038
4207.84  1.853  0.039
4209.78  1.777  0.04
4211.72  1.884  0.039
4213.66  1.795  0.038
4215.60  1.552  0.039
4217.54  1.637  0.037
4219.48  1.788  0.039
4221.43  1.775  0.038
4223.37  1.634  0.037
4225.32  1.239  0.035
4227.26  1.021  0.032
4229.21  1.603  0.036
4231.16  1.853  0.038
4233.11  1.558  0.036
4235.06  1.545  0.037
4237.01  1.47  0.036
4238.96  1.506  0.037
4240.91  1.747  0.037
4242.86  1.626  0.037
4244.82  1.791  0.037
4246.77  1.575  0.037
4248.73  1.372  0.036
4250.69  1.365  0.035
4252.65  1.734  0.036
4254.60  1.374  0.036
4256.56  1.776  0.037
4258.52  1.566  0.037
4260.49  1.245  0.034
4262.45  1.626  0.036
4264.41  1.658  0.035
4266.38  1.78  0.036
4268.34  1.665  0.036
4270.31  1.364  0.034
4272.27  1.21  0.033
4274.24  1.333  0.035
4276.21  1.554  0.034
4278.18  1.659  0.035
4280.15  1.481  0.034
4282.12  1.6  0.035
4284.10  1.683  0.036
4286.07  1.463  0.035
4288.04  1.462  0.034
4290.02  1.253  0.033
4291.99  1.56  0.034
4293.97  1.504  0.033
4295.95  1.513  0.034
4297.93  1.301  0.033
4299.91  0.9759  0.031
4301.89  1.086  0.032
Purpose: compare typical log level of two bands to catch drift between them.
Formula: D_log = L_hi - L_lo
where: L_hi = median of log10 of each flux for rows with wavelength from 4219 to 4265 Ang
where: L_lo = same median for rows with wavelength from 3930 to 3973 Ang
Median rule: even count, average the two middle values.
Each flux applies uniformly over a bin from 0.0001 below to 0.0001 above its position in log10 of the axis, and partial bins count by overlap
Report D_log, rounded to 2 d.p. 0.32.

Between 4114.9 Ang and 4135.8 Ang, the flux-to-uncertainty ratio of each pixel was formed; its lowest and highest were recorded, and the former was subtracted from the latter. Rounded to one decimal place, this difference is 5.8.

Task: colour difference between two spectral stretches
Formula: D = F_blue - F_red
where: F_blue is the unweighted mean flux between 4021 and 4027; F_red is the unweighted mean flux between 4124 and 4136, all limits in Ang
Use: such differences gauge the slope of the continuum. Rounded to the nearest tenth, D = 0.0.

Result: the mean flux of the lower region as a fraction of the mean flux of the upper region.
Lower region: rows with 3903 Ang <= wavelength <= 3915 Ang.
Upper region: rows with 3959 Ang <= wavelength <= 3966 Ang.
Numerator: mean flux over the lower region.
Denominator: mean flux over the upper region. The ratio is 1.4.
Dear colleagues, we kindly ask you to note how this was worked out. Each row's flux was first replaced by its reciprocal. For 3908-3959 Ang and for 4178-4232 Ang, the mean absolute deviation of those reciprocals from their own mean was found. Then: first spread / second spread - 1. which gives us 10.6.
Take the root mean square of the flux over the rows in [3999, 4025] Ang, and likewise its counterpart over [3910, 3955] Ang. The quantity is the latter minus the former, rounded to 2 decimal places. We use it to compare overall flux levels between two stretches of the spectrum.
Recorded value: -0.63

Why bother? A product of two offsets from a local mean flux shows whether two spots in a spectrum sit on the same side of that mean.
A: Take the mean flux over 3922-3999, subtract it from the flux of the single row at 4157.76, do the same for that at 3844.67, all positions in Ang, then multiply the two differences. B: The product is 0.08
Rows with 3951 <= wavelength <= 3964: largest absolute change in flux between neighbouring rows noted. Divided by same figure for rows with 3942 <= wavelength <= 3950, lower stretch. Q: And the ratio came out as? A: 4.2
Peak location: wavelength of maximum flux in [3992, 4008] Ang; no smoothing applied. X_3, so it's 3999.99 Ang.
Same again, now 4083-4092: 4087.51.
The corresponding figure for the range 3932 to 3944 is 3941.48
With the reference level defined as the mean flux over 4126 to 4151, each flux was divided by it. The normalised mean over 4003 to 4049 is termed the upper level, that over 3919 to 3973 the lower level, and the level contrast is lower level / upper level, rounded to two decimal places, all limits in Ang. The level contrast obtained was 0.52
